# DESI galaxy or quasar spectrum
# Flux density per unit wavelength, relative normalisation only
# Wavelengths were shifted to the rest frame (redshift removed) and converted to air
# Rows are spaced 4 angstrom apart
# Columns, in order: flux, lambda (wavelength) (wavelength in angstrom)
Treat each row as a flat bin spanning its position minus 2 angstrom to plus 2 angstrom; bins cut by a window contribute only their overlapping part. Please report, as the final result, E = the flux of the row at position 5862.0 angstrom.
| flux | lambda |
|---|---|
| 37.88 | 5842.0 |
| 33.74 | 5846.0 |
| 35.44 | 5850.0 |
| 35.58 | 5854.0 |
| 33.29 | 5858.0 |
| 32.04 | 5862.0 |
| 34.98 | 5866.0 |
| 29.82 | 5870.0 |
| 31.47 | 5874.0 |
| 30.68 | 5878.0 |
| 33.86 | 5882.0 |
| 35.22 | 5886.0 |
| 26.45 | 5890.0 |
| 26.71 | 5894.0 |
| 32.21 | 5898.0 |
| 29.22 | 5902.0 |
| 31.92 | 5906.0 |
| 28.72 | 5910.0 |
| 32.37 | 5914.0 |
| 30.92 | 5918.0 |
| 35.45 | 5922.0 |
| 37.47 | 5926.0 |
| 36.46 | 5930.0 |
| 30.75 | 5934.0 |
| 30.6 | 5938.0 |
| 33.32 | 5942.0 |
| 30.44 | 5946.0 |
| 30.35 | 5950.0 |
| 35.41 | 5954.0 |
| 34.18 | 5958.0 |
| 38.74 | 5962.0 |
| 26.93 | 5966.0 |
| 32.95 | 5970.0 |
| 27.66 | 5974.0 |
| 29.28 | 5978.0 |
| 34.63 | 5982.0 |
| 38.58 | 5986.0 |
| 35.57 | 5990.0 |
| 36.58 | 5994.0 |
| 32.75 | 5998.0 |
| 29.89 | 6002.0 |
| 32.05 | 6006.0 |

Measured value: 32.04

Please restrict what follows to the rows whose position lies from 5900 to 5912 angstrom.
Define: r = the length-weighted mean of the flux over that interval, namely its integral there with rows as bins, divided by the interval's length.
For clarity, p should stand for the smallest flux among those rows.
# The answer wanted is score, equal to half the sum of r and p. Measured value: 29.3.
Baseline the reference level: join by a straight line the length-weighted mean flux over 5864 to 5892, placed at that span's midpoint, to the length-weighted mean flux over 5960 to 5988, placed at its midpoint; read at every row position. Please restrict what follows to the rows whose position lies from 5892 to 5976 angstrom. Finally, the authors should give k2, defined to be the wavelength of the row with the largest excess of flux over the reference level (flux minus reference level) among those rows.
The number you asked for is 5962.0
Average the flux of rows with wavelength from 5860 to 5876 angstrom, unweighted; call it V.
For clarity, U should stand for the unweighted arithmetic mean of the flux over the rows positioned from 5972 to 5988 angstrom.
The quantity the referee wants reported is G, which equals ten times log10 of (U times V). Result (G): 30.19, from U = 32.5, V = 32.1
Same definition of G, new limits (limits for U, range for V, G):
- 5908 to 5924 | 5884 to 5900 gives 29.83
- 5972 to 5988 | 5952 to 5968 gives 30.41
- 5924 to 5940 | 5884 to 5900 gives 30.08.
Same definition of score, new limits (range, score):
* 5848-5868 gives 33.2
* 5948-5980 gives 29.4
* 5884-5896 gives 28.0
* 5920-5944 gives 32.3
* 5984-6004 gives 32.3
